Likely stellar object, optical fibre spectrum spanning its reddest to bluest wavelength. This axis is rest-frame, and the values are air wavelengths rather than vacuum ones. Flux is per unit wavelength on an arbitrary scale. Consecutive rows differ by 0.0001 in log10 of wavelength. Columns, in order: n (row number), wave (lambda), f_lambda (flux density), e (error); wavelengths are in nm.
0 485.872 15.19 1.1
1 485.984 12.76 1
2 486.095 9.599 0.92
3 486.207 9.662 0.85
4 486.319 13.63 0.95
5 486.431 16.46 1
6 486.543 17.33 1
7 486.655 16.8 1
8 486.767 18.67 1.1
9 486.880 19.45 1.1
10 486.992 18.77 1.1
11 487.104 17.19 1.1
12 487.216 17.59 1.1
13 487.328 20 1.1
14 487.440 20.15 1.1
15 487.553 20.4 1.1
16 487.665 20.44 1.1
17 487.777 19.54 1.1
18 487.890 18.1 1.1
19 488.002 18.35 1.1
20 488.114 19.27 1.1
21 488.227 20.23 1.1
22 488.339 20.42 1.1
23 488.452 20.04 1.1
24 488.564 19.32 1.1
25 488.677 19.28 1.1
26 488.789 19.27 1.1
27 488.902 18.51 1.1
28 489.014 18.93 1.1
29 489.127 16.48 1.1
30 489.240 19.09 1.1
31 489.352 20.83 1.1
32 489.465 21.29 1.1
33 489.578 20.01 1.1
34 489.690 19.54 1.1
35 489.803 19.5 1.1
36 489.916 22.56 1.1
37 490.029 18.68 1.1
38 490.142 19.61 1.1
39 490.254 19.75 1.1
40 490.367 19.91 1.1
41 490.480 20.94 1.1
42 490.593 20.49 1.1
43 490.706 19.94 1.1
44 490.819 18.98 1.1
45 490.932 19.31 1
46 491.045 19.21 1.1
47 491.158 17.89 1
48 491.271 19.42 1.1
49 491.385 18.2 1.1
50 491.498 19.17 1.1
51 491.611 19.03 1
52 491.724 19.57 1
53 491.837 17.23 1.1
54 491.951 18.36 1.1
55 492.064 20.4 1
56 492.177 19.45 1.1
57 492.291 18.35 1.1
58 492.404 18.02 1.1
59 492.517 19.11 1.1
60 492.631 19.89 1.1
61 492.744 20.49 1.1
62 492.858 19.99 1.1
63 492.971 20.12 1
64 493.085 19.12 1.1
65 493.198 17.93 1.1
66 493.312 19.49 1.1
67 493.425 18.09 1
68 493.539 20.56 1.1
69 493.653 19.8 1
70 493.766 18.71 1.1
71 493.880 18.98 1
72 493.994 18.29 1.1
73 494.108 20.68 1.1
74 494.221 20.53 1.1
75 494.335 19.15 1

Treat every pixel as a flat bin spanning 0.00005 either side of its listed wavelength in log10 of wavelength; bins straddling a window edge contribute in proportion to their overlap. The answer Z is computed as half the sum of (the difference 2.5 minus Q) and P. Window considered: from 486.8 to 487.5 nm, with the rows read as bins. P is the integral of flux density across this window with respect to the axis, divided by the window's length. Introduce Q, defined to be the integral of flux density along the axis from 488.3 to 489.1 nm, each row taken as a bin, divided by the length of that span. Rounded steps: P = 18.8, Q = 19.3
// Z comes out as 1.04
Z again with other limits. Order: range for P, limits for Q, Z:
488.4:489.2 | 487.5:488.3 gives 0.91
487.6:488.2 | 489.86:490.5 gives 0.75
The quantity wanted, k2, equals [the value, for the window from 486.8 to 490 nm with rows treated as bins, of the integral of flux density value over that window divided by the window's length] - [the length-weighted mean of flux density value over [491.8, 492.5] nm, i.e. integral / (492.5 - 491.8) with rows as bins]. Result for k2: 0.7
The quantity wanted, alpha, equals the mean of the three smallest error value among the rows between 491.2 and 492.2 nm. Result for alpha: 1.00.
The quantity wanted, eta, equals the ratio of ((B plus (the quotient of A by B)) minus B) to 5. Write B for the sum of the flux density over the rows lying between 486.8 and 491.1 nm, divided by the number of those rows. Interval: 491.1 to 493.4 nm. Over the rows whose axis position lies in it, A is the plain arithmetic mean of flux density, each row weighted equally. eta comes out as 0.195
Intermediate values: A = 19.06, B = 19.5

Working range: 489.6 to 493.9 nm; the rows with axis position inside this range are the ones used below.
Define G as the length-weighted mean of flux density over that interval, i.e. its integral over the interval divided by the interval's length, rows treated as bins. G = 19.4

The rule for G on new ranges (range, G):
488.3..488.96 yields 19.5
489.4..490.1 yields 20.2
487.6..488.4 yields 19.5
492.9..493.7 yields 19.3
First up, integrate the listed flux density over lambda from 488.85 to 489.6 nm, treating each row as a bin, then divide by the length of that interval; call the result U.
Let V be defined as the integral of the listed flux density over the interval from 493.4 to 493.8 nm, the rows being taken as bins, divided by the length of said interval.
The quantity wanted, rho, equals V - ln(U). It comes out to 16.5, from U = 19.3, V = 19.4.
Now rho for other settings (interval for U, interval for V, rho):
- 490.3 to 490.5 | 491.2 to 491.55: 15.8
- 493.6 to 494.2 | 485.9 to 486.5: 9.7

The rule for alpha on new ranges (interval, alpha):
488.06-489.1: 1.10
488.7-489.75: 1.10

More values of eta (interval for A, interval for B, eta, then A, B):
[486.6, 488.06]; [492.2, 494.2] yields 0.196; 18.88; 19.3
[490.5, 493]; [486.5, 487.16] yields 0.213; 19.21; 18.0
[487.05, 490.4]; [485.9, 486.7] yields 0.283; 19.48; 13.7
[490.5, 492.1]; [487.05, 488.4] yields 0.198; 19.09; 19.3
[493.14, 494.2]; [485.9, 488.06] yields 0.224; 19.17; 17.1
